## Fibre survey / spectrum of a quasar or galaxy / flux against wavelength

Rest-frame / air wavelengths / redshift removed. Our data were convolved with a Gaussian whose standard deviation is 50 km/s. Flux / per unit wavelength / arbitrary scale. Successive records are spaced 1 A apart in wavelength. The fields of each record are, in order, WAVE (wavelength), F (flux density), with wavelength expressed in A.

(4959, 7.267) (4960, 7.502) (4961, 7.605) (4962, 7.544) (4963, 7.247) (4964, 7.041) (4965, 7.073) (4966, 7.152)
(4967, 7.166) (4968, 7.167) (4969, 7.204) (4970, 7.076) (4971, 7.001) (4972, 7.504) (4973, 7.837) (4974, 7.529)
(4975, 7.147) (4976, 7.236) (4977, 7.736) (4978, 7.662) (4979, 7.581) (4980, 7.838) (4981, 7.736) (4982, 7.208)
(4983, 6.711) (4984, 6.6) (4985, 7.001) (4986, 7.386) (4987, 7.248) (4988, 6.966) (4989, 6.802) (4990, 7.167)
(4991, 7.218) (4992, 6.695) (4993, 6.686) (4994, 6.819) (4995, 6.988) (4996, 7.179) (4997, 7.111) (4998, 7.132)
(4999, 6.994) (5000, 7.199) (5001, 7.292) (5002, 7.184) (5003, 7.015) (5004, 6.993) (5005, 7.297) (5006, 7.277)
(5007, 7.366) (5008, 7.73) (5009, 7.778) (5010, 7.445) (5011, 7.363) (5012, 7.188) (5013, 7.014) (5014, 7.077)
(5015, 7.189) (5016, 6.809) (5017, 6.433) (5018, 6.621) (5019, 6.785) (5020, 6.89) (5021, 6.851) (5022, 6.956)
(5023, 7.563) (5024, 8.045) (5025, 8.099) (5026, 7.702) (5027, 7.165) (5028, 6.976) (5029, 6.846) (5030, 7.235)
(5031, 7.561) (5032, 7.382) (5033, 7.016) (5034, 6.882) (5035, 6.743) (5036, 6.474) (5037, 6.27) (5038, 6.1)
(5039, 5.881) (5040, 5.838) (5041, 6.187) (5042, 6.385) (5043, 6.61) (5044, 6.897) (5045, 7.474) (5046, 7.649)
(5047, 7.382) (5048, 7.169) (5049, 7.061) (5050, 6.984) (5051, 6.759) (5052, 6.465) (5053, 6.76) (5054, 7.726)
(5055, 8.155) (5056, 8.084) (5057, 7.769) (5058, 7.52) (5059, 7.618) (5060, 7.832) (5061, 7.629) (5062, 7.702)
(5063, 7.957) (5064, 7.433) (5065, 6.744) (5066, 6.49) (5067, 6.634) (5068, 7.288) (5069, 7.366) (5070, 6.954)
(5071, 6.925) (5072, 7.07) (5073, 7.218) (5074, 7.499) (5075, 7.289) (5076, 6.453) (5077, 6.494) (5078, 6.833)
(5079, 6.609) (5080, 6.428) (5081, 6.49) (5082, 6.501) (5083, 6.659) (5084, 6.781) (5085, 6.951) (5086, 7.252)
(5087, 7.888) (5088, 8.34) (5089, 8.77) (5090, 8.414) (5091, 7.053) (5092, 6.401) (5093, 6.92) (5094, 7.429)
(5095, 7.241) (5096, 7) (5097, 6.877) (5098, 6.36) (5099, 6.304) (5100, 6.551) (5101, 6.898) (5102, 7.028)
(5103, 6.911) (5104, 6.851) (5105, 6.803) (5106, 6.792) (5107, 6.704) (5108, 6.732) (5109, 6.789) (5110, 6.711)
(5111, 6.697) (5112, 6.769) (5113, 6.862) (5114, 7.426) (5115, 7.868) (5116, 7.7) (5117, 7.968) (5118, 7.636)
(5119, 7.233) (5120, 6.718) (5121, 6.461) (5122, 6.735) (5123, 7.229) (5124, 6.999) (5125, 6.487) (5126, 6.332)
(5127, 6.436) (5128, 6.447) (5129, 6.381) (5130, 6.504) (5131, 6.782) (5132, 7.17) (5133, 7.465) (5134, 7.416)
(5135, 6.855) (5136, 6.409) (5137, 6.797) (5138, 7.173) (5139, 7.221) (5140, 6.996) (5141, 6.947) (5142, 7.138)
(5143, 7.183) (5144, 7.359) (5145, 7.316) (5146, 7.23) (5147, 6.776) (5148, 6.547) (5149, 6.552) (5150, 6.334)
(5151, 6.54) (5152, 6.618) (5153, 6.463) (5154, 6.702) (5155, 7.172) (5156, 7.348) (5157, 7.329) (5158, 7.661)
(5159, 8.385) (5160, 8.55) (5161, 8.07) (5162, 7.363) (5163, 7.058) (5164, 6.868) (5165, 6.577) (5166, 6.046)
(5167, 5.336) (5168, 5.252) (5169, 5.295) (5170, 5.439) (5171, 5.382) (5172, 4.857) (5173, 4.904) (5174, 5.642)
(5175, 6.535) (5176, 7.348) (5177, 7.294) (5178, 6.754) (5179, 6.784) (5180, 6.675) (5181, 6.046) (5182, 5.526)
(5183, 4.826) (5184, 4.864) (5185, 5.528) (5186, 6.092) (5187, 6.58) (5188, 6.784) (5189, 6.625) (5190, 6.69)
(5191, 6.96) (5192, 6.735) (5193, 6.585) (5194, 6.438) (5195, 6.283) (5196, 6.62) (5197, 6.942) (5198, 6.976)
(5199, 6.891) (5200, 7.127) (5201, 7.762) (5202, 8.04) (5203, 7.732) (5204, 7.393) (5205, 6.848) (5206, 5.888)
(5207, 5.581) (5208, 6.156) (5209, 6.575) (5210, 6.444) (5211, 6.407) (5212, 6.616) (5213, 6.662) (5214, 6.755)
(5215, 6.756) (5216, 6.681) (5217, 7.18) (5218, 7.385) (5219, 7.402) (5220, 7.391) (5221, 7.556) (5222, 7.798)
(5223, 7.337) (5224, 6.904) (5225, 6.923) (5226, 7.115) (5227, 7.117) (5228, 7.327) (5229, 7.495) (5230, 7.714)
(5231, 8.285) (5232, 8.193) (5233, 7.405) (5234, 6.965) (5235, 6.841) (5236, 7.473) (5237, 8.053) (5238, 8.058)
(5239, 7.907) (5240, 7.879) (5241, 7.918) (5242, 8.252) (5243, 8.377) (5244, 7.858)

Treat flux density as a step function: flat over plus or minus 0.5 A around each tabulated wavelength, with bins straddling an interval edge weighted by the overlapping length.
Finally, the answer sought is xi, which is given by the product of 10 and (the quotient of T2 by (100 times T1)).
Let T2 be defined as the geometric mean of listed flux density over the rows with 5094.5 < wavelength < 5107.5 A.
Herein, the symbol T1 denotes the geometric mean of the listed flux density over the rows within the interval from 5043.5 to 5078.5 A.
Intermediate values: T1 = 7.22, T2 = 6.79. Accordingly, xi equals 0.094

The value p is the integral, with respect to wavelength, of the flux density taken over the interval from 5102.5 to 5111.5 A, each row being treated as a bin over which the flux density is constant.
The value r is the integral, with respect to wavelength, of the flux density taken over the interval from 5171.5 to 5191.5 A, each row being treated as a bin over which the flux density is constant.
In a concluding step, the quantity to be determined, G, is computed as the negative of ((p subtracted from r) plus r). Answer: -186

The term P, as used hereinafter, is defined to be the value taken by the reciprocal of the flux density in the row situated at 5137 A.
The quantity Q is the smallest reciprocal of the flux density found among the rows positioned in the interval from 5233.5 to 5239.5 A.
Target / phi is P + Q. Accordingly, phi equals 0.271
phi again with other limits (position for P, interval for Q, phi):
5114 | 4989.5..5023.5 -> 0.263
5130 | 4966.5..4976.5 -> 0.281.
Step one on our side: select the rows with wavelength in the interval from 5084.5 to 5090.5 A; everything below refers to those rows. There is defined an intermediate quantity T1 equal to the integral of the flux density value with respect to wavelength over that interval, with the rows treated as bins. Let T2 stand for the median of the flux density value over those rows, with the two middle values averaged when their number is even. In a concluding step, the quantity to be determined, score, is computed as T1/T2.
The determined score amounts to 5.87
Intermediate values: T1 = 48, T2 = 8.1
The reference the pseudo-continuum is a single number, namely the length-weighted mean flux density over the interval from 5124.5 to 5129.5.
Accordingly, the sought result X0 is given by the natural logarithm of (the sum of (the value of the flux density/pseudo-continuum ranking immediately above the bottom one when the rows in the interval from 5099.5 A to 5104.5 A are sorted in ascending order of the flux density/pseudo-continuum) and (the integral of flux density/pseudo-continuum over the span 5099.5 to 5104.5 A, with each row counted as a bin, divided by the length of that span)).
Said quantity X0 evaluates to 0.758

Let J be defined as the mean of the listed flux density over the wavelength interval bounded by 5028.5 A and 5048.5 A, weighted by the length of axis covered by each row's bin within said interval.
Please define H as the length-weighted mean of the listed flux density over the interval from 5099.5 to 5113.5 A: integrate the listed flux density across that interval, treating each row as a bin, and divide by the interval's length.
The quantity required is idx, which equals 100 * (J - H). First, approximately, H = 6.8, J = 6.80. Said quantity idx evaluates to 1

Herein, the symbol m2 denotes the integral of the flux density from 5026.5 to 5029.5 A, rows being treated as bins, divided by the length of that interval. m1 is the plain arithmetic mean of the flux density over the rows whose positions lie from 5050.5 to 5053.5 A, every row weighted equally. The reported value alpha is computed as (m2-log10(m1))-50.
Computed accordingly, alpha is -43.8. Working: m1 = 6.7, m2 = 7.0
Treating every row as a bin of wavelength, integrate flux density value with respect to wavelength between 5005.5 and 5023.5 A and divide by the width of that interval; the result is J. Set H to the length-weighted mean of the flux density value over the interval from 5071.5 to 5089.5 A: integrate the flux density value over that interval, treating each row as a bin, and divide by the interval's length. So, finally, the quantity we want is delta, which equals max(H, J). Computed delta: 7.13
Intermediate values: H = 7.08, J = 7.13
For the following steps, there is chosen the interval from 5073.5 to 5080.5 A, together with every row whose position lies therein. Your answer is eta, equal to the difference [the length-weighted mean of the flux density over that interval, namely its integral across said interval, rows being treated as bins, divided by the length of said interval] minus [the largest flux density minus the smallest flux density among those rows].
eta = 5.73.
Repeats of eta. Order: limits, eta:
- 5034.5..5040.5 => 5.31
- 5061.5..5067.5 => 5.69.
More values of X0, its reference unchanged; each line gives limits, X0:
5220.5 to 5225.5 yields 0.796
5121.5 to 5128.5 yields 0.714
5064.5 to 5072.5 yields 0.749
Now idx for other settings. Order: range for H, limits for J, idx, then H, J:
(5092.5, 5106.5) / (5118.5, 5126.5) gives -8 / 6.9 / 6.77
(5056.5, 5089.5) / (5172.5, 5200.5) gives -80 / 7.2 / 6.39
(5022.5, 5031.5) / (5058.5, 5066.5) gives -4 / 7.5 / 7.43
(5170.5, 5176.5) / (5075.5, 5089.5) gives 125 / 5.8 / 7.03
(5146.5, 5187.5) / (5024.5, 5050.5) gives 48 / 6.4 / 6.92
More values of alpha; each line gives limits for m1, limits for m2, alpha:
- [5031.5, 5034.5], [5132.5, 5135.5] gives -43.6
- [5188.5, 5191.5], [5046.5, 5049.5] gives -43.6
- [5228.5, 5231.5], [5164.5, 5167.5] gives -44.9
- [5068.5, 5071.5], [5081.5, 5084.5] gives -44.2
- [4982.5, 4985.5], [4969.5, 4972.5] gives -43.6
